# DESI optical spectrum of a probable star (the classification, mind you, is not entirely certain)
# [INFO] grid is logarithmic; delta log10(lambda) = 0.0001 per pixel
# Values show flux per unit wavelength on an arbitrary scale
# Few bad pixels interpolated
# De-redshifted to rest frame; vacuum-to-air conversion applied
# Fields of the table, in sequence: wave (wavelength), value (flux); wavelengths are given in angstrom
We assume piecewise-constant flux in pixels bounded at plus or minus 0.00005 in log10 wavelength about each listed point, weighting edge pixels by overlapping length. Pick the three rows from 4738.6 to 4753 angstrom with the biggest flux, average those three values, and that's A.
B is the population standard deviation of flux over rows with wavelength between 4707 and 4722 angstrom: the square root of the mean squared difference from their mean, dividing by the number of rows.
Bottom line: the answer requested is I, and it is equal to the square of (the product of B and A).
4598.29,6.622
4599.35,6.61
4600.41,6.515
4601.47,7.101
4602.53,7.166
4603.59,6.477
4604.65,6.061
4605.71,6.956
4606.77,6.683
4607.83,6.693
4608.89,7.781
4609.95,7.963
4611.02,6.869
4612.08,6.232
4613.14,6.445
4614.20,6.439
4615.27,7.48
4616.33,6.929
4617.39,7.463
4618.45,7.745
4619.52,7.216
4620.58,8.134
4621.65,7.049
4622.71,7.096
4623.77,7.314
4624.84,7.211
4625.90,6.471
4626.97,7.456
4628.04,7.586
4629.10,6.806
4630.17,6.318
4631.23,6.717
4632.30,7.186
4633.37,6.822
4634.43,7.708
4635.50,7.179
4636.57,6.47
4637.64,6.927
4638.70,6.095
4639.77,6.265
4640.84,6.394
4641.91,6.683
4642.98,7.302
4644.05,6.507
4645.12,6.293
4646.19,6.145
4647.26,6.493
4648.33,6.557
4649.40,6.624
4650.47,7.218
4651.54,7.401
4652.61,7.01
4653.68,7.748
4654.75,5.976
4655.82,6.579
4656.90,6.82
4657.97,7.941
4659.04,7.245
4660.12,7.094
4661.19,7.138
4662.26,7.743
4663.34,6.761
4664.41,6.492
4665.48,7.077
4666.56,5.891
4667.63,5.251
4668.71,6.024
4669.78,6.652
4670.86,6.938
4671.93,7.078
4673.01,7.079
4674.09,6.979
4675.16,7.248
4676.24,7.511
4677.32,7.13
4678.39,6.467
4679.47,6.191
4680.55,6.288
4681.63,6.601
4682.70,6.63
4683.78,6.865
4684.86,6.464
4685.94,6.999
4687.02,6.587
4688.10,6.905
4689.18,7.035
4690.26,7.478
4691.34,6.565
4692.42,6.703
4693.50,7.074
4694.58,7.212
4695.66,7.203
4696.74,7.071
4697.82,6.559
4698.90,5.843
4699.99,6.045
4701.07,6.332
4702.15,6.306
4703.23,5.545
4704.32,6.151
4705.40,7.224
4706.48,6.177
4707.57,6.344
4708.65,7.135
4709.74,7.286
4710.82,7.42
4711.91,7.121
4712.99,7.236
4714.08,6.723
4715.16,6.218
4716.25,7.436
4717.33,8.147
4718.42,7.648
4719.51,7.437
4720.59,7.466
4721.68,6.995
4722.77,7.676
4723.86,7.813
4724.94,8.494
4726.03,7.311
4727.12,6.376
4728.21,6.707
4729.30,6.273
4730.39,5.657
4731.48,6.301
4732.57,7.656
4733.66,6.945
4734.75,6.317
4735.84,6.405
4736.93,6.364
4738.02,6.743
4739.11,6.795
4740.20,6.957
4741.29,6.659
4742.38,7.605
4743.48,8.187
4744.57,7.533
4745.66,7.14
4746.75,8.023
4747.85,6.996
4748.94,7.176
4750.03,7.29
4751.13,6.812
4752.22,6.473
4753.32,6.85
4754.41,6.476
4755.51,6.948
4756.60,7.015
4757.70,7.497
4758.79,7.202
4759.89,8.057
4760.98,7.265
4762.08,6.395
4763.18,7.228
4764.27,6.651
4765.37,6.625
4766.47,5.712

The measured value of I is 15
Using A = 7.94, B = 0.49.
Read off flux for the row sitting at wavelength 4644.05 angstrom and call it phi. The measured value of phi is 6.507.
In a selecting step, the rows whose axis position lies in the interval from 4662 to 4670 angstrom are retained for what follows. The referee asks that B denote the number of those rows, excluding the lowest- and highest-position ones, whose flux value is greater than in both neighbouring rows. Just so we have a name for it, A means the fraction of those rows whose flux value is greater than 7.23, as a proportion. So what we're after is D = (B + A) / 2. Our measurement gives 0.56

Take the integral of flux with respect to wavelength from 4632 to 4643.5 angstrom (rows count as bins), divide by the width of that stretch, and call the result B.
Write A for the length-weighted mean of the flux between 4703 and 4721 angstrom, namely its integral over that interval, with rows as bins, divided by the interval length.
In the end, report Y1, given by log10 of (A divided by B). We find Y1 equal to 0.012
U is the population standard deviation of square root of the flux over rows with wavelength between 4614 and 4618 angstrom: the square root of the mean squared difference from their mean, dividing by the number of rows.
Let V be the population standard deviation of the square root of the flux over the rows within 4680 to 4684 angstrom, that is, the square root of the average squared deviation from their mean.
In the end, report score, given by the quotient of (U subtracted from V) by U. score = -0.5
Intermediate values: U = 0.081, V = 0.04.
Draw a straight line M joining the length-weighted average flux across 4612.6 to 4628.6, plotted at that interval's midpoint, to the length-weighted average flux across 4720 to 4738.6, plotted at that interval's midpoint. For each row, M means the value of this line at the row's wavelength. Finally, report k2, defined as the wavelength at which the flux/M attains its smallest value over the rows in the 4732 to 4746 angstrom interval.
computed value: 4734.75 angstrom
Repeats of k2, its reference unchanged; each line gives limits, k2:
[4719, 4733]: 4730.39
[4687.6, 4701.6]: 4698.90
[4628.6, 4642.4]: 4638.70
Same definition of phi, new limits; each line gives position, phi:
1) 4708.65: 7.135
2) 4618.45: 7.745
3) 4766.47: 5.712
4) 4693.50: 7.074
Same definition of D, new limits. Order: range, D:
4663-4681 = 1.56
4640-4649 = 0.56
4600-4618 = 2.62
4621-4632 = 1.15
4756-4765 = 1.69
